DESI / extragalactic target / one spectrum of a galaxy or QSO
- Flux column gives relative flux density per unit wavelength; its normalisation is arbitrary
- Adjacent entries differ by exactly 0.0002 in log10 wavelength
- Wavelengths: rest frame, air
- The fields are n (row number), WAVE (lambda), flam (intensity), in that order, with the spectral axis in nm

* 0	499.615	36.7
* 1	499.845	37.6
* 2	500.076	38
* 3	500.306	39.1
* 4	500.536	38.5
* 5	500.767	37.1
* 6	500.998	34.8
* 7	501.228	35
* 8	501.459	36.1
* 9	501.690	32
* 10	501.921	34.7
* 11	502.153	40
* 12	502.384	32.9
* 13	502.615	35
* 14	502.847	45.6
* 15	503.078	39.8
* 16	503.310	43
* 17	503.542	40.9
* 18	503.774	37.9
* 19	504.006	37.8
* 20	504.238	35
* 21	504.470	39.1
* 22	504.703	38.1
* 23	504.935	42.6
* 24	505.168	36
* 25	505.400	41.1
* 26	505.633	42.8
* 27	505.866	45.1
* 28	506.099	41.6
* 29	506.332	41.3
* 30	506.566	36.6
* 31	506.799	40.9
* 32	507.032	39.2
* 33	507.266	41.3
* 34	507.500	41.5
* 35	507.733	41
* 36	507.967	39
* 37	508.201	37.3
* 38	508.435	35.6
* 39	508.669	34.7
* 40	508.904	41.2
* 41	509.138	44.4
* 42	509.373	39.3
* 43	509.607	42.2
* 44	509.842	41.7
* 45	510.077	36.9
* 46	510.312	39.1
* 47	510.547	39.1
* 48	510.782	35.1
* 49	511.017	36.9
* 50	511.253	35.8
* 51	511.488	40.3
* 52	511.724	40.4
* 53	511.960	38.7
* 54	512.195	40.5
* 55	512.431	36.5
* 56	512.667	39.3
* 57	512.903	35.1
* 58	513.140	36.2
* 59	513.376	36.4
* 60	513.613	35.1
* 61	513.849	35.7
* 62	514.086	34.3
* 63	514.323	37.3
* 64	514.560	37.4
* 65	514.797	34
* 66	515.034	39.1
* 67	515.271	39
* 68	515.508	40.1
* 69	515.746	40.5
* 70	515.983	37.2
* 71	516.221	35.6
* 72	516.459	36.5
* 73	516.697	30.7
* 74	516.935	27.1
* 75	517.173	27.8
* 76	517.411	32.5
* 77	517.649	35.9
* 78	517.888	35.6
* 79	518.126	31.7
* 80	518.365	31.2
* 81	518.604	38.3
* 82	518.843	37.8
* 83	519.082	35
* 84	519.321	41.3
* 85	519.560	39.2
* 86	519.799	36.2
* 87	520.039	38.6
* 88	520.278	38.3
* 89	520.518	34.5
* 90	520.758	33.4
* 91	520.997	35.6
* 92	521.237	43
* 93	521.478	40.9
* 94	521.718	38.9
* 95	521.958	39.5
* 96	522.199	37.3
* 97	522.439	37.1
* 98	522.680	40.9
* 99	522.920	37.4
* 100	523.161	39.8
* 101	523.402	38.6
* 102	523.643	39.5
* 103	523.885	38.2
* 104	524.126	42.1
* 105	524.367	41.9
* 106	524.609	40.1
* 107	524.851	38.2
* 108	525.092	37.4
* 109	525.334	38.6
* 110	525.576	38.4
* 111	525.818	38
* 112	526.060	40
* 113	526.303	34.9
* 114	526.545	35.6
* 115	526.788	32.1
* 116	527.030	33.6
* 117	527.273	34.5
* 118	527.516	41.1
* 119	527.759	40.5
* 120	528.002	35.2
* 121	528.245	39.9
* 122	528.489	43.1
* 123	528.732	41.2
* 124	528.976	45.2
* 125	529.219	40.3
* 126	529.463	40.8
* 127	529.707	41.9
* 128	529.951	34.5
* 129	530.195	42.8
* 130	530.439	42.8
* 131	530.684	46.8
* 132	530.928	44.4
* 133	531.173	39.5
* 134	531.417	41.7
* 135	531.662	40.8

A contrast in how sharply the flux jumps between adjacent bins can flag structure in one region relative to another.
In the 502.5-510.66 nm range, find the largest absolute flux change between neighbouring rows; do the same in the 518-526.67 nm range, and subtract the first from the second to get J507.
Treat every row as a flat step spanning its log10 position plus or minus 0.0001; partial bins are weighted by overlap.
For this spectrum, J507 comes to -3.2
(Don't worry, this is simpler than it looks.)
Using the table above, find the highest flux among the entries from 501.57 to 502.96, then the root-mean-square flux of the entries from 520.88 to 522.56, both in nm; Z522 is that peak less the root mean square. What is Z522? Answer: 6.6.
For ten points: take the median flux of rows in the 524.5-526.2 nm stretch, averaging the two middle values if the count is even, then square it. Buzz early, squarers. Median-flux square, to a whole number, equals 1475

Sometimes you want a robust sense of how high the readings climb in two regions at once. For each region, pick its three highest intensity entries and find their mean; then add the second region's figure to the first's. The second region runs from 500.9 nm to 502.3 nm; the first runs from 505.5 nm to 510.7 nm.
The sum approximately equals 81.1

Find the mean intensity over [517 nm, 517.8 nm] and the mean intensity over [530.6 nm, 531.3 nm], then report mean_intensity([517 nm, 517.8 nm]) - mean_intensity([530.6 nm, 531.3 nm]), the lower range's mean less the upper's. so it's -12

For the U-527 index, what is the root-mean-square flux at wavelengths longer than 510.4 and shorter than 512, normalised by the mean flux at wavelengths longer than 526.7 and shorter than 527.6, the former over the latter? 1.08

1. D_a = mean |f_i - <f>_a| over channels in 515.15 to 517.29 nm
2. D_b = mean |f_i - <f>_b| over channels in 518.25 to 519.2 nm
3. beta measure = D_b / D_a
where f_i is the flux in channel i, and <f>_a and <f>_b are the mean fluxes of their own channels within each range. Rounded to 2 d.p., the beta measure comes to 0.58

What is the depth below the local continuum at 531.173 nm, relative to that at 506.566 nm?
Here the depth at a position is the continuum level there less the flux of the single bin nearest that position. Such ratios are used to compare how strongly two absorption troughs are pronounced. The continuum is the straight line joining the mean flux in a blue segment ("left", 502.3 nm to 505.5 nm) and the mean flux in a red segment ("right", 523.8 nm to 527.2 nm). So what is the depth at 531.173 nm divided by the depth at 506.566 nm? -0.9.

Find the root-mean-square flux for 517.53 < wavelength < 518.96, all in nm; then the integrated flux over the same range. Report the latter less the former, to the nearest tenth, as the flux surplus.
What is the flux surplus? 15.0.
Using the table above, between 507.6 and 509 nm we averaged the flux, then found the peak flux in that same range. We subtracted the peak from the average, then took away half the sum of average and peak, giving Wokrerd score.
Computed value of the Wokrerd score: -42.7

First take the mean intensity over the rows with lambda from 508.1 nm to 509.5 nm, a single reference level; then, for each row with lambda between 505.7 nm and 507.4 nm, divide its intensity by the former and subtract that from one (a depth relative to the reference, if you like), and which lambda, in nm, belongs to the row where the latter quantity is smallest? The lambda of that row 505.866 nm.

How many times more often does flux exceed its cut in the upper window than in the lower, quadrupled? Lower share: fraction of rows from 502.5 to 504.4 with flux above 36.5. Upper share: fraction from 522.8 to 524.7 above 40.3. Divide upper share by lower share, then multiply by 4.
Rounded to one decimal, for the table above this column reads 1.3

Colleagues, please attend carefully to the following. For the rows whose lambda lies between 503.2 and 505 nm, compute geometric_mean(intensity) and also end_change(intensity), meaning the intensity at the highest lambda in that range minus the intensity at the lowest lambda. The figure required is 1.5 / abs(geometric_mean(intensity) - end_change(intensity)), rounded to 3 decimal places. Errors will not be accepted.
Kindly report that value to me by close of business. 0.038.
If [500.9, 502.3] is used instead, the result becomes 0.050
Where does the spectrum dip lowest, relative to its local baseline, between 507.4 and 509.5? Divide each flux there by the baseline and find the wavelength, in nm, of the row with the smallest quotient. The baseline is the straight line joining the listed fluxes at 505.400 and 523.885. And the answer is 508.669 nm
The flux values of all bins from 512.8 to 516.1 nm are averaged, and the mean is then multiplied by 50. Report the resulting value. 1848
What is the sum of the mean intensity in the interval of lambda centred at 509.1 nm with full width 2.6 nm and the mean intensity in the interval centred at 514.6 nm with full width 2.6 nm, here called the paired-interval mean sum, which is 76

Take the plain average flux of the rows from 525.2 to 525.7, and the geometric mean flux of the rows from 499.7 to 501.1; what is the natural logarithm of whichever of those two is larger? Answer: 3.65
